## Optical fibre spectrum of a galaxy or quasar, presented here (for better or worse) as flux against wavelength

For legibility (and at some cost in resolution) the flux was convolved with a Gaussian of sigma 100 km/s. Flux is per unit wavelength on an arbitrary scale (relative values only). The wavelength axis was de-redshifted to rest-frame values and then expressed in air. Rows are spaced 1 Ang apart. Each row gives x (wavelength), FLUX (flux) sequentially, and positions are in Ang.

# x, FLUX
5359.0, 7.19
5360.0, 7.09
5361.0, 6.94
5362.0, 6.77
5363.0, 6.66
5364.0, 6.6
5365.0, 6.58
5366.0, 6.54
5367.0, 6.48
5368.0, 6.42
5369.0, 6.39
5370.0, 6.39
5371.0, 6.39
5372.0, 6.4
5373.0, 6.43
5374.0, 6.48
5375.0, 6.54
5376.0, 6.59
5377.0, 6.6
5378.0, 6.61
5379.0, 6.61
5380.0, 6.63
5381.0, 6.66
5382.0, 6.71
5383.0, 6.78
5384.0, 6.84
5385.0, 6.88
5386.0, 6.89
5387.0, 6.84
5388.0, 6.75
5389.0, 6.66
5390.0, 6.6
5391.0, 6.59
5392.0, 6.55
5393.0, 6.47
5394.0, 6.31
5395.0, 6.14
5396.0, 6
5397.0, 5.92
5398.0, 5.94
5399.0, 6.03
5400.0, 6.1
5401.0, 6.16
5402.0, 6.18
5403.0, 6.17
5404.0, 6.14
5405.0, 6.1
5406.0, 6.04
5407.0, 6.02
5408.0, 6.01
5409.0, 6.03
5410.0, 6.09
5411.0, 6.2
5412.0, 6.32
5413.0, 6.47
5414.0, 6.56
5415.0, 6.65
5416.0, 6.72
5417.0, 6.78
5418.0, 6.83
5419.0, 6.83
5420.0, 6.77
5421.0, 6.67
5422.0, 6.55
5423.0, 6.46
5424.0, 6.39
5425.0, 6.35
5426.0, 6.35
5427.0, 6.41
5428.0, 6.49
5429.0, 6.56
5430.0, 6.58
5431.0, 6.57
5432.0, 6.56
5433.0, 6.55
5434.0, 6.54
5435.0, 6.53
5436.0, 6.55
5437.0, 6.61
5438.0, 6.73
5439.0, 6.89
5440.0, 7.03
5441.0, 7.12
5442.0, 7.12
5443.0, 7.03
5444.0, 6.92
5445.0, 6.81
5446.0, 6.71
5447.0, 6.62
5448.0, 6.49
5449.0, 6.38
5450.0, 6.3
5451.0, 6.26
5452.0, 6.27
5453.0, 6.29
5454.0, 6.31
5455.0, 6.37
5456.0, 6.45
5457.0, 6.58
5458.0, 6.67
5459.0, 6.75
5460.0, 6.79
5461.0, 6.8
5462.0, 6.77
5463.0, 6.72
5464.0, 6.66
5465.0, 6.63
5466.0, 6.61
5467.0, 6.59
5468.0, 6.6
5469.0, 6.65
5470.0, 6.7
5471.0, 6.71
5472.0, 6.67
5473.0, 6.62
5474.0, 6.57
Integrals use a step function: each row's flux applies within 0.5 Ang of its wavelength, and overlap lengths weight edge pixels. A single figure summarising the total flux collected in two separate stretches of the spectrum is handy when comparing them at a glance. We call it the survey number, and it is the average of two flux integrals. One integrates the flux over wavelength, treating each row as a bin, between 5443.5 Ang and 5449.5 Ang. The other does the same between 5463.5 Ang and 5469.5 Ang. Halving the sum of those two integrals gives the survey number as 39.8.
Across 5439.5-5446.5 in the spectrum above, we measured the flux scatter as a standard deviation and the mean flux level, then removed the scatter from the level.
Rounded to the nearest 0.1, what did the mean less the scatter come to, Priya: 6.8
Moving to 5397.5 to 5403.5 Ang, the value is 6.0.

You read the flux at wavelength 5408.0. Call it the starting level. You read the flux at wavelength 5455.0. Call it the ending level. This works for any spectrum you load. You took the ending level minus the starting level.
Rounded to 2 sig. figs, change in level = 0.36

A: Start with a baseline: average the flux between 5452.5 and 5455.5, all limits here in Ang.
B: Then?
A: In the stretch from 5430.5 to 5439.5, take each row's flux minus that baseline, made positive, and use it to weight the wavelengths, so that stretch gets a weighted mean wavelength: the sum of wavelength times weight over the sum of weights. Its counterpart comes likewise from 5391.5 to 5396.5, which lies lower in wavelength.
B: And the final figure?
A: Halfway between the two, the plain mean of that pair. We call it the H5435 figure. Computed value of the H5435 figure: 5415.0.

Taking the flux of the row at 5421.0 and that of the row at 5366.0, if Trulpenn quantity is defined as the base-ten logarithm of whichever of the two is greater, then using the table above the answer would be 0.824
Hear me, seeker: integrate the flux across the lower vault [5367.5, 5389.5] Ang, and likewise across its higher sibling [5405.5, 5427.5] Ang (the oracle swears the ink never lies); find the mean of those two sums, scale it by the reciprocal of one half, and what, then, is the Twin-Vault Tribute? 287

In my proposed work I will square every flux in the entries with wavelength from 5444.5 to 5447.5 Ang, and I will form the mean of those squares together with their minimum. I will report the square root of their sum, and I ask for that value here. 9.4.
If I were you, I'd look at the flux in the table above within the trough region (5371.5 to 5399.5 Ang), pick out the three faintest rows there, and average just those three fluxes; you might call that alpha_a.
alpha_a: 5.95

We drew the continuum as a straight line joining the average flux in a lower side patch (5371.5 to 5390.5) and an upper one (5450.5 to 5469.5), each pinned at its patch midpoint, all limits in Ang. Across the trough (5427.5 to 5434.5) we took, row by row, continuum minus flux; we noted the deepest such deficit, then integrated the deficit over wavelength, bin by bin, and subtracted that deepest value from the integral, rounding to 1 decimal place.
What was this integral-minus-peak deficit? 0.2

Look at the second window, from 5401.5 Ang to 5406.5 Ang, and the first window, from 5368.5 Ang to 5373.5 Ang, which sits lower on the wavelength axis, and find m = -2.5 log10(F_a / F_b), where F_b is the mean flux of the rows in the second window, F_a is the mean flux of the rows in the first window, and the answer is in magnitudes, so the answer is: -0.048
